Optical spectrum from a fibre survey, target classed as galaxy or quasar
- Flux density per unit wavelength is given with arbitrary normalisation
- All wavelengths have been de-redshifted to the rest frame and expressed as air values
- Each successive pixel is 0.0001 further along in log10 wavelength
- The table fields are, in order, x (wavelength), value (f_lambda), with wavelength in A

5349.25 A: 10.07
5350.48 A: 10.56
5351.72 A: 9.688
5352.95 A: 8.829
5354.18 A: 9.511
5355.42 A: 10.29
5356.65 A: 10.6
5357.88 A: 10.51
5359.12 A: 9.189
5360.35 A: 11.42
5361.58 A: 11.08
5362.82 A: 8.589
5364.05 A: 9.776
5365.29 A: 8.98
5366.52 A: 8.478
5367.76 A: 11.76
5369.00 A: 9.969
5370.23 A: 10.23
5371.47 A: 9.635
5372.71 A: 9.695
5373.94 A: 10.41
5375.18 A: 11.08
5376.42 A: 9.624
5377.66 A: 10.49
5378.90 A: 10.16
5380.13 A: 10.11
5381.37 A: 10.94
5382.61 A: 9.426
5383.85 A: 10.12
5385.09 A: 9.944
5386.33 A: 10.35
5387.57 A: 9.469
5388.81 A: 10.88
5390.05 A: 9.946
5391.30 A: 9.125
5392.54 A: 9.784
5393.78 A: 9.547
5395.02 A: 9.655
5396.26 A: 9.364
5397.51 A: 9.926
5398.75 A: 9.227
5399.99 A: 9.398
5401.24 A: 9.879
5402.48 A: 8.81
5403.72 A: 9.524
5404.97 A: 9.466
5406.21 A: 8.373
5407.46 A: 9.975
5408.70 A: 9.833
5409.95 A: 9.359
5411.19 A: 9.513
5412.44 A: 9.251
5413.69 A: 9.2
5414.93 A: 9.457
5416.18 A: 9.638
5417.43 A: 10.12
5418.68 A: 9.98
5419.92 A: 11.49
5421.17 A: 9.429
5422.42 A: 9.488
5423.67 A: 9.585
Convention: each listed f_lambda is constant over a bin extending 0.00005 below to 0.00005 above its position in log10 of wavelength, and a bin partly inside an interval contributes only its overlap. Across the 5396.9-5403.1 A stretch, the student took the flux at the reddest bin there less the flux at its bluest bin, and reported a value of -1.1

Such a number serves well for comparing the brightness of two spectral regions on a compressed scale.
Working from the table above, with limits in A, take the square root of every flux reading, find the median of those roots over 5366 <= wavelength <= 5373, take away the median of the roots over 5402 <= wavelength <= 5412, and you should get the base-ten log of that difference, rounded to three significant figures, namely -1.26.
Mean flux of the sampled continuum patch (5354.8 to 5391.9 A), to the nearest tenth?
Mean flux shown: 10.1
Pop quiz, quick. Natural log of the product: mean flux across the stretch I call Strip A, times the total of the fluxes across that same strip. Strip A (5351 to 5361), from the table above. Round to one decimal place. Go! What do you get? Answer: 6.7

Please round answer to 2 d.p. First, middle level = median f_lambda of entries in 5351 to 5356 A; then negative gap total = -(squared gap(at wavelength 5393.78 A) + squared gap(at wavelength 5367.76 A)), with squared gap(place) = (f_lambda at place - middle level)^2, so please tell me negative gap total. -4.67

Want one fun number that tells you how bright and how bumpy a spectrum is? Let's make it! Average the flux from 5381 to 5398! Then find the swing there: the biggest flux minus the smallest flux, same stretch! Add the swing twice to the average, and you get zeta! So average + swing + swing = 13.5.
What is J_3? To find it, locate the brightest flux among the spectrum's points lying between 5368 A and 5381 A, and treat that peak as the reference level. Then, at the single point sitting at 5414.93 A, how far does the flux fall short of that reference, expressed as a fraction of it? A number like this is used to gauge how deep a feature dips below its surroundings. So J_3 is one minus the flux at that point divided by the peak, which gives 0.146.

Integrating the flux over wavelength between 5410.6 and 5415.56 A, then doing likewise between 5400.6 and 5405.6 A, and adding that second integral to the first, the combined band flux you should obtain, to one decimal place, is 93.5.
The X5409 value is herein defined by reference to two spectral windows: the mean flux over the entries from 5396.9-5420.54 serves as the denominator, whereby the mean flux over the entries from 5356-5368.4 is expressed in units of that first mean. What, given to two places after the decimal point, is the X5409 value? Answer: 1.05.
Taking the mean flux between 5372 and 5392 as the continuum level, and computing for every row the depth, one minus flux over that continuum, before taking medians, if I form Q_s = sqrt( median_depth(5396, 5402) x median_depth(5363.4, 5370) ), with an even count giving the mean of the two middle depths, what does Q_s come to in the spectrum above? 0.048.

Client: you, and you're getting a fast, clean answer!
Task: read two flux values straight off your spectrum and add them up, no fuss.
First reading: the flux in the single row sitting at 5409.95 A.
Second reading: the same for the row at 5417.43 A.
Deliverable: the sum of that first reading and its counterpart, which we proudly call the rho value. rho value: 19.5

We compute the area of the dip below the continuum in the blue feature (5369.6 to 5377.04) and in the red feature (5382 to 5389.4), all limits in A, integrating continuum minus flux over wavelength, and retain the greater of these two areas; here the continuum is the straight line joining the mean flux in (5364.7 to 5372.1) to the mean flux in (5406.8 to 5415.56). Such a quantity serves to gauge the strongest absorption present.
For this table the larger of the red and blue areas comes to -2.3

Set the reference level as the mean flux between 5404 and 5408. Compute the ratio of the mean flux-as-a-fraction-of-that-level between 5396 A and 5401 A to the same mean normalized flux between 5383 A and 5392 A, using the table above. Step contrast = 0.95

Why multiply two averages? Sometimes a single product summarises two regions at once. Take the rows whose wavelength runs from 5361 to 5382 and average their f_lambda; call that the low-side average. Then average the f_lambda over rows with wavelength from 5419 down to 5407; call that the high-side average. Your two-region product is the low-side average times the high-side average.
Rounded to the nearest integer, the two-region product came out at 97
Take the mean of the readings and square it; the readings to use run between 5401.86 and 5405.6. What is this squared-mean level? 86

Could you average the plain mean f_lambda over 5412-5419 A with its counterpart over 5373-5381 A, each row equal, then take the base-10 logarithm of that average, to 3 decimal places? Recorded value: 0.998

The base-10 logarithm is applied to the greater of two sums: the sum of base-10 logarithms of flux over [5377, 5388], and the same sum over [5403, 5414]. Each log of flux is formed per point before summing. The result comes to 0.956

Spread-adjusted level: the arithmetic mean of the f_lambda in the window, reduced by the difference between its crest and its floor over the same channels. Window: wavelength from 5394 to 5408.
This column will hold 7.8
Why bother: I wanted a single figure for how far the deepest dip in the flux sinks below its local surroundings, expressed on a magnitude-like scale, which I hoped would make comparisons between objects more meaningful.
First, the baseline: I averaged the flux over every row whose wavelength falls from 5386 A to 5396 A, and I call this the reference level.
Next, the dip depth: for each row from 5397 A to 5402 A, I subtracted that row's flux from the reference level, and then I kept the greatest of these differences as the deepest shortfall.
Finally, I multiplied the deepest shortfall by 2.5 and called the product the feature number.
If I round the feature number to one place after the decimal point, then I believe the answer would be 1.5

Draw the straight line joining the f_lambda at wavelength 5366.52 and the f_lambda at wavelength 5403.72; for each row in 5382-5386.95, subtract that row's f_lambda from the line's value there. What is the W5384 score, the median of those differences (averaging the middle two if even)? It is -1.0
